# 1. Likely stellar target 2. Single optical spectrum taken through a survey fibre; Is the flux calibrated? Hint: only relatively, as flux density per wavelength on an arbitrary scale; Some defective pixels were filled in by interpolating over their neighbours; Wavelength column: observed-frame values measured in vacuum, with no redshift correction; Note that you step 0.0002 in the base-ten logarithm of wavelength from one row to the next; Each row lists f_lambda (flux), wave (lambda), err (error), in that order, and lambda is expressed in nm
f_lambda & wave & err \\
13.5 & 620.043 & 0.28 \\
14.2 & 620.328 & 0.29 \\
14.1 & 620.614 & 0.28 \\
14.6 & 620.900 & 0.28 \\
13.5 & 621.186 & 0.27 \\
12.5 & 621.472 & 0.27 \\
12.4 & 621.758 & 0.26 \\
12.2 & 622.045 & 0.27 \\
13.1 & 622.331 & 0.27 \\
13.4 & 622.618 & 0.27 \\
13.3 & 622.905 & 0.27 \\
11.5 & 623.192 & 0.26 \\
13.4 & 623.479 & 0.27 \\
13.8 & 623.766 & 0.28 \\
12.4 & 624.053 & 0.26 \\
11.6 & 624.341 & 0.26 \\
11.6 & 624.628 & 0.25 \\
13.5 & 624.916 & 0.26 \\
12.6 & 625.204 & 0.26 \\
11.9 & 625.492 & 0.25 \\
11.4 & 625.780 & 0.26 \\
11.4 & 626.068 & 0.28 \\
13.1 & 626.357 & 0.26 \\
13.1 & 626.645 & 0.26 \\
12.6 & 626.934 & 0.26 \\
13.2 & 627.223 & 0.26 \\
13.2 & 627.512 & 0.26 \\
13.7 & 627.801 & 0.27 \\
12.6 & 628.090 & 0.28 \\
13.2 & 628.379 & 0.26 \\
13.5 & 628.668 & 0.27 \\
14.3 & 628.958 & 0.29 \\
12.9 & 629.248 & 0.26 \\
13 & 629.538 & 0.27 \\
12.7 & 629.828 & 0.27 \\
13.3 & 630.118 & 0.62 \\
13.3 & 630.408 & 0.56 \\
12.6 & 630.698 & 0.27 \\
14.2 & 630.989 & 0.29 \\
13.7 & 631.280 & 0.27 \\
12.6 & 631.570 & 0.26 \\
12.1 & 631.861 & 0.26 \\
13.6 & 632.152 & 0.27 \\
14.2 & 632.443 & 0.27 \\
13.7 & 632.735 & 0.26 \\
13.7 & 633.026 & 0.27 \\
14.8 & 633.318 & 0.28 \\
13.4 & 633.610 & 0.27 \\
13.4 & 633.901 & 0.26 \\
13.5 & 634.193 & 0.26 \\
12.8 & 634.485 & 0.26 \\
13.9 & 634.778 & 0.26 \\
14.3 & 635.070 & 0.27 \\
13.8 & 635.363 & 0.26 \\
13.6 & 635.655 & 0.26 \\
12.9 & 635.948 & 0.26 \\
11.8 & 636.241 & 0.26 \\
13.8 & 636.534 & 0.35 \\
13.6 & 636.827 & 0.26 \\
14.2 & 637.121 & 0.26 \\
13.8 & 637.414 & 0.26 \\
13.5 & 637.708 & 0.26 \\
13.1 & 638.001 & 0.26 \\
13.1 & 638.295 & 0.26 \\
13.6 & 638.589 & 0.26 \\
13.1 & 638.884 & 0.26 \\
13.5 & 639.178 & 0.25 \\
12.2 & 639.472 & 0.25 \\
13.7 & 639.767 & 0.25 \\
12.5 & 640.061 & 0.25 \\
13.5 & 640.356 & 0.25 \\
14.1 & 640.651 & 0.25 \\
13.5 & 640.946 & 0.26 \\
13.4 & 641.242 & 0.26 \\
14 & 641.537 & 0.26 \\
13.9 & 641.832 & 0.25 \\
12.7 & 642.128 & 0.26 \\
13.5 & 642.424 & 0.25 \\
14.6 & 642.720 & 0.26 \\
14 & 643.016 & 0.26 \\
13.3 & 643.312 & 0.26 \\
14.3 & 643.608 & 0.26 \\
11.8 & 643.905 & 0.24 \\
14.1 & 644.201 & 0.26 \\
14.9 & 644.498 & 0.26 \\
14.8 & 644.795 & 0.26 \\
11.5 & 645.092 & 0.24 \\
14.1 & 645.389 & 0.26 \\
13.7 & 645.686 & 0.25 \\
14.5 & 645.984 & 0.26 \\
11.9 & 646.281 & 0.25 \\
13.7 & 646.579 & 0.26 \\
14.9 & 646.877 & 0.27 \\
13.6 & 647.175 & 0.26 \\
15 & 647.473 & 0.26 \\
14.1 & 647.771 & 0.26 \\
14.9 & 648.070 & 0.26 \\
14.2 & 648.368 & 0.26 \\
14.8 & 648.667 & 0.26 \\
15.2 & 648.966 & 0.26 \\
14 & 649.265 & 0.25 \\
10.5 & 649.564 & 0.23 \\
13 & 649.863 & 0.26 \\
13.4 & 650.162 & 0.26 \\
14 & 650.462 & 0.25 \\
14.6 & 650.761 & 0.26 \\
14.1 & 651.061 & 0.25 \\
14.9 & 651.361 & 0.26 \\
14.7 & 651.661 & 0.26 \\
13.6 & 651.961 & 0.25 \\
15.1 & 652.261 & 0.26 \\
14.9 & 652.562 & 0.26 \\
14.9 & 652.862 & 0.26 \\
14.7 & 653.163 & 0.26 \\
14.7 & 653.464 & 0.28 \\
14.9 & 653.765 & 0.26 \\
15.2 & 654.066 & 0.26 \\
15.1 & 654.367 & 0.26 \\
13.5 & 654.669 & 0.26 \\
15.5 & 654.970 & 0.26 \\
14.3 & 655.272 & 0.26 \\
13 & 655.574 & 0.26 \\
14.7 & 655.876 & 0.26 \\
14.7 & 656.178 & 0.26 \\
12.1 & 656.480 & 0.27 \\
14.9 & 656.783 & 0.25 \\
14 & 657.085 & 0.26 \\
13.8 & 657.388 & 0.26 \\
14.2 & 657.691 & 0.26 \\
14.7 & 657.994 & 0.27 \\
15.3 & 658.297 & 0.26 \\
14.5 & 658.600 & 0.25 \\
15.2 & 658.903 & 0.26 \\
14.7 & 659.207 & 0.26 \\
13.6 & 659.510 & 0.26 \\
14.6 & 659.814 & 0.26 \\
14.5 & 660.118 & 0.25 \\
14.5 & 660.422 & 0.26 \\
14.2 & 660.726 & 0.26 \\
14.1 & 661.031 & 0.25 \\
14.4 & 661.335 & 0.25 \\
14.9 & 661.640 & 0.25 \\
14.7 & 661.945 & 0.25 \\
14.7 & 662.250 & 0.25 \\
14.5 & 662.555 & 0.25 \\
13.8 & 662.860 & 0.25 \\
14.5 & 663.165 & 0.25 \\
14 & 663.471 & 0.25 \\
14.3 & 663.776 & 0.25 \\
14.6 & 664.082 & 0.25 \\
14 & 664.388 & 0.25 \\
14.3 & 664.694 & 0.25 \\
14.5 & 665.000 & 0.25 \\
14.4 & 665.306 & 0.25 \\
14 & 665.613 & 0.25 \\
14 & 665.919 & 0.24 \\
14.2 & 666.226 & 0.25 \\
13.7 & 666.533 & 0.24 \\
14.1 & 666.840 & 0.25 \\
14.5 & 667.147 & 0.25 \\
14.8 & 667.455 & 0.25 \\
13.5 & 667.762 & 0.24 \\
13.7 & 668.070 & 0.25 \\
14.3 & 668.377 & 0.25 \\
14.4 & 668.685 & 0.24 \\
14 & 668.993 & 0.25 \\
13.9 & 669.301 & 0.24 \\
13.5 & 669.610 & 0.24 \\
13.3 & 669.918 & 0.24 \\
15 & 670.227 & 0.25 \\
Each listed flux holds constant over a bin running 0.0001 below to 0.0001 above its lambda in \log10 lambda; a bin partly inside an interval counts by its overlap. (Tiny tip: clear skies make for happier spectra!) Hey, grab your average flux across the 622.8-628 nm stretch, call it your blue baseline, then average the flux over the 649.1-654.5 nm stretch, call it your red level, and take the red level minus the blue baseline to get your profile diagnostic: 1.6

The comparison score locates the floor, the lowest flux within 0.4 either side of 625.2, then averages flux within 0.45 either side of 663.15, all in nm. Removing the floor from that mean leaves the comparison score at 2.2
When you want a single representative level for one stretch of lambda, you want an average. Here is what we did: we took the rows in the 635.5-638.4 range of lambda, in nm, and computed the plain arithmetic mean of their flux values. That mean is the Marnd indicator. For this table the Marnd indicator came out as 13.3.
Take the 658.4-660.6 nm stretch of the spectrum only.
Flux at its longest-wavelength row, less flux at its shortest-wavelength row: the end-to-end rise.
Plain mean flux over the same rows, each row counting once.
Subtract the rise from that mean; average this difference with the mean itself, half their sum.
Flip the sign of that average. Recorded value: -14.5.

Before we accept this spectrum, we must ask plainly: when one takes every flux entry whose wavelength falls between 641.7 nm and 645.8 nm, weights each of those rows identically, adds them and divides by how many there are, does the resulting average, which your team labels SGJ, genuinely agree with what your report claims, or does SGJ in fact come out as 13.7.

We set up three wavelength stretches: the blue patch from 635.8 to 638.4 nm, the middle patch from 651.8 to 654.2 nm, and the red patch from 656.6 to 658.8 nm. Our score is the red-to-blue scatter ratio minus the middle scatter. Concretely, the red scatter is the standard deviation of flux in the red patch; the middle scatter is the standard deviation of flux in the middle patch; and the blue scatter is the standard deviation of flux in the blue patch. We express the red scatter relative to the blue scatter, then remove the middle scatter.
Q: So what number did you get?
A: 0.3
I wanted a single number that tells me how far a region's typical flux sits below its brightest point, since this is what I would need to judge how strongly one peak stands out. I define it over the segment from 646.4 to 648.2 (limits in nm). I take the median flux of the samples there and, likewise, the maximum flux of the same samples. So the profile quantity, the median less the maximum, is -0.500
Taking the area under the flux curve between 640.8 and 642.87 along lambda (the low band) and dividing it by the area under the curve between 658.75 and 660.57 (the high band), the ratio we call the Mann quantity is 1.1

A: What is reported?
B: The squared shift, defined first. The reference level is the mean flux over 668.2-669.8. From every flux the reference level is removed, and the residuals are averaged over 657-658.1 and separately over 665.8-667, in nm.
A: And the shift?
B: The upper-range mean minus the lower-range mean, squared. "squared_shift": 0.03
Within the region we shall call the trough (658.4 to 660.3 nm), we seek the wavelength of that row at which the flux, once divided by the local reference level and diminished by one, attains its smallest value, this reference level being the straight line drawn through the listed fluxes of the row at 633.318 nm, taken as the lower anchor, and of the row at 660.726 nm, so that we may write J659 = 659.510 nm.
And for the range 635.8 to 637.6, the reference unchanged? 636.241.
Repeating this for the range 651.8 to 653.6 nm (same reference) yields 651.961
